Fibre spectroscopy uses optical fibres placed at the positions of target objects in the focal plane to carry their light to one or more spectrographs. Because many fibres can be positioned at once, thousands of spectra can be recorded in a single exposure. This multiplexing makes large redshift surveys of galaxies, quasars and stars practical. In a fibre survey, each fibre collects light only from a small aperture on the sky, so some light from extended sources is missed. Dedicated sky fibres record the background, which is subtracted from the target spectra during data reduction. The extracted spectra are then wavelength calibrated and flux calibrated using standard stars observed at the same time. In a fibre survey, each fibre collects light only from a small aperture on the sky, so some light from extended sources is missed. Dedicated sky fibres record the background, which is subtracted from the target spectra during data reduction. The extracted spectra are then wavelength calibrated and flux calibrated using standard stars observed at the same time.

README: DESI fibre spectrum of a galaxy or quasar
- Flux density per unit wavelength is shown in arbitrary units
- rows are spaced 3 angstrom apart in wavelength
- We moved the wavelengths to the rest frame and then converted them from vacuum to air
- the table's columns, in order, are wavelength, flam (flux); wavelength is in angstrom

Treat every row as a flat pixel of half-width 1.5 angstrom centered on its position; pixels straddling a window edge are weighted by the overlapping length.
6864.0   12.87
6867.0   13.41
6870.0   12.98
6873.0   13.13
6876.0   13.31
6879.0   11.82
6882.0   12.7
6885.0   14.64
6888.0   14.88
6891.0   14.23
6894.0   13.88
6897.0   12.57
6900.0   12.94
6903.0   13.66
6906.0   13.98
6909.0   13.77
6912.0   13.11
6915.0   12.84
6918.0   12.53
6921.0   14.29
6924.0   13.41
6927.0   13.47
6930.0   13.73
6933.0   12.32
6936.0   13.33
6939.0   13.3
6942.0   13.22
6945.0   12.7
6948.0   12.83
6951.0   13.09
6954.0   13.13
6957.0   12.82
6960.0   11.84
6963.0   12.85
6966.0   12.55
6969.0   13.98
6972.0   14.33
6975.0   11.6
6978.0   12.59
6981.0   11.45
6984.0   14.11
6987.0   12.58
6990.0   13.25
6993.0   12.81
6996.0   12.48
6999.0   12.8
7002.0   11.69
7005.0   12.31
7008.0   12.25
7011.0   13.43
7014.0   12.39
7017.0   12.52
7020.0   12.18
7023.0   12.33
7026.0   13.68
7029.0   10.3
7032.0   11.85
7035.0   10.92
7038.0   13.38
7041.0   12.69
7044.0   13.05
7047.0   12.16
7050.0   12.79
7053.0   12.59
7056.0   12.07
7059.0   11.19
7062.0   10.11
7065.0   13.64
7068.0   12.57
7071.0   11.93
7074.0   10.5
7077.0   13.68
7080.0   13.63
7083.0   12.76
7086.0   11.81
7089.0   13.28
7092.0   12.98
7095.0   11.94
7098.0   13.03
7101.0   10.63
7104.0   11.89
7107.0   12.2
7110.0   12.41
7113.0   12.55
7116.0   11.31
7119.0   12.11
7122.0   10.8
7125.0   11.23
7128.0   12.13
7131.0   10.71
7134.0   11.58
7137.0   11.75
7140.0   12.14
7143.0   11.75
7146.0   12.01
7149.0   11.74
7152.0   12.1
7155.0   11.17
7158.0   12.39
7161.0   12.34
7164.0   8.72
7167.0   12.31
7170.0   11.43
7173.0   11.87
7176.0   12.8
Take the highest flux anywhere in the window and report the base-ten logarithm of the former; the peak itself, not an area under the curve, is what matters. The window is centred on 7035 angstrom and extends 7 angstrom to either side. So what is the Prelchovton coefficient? 1.13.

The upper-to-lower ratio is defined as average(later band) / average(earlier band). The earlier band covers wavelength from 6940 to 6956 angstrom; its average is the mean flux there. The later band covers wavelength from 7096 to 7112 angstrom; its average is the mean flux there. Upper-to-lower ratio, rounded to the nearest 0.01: 0.93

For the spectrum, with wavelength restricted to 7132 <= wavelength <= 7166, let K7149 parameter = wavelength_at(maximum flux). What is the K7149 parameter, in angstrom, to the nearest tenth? 7158.0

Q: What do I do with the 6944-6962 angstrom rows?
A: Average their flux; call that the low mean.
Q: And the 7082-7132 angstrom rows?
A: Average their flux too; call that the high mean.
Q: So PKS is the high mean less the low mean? -0.75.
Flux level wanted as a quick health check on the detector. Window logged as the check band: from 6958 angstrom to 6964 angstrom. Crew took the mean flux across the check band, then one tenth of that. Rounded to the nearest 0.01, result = 1.23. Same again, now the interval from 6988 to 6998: 1.28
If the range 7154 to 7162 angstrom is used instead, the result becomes 1.20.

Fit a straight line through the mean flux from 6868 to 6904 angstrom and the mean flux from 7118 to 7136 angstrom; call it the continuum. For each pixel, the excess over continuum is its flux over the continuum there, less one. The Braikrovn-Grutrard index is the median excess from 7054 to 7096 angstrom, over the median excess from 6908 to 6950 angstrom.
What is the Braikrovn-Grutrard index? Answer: 1.7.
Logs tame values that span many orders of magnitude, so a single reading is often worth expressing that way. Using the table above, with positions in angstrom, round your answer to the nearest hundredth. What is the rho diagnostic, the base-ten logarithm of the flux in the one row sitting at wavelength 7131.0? 1.03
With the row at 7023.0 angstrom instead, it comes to 1.09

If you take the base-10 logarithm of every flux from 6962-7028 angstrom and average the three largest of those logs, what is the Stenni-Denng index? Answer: 1.15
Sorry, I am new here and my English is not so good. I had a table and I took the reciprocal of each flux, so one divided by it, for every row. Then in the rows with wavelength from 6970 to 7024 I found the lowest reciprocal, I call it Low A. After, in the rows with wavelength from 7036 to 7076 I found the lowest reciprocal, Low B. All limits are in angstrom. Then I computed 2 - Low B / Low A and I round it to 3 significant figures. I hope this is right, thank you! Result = 0.949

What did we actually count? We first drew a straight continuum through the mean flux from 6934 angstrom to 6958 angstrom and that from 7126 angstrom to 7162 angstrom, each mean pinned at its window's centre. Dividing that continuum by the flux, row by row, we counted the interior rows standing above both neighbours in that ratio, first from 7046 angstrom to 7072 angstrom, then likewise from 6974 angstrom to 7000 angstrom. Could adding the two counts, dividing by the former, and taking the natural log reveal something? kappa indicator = 1.39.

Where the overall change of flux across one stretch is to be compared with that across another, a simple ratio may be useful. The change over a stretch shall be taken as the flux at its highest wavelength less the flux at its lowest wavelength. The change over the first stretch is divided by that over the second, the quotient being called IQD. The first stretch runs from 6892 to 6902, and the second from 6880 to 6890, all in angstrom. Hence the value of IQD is -0.4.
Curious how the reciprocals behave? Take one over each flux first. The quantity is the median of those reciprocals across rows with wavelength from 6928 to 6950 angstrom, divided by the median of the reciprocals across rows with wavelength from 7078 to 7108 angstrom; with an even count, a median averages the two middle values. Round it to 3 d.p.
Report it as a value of 0.944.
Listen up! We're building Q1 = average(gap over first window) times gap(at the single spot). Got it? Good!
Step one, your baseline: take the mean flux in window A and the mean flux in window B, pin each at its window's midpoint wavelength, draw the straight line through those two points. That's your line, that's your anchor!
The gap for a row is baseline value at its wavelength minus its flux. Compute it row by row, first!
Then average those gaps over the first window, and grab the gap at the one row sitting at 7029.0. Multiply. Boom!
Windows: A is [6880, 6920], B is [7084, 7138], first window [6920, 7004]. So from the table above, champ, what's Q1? 0.23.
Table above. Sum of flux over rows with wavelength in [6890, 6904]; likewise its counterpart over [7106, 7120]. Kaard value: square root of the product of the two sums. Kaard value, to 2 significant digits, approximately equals 64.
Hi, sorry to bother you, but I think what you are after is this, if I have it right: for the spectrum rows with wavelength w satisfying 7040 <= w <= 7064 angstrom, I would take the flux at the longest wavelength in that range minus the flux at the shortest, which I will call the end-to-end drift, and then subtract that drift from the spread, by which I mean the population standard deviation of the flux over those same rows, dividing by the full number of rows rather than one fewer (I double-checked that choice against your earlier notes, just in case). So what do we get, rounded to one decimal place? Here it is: 3.5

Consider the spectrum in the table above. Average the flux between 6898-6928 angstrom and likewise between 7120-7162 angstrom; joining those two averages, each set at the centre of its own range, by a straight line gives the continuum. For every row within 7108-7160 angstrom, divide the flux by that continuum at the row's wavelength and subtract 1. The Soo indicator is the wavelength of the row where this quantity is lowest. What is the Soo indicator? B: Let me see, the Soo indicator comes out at 7131.0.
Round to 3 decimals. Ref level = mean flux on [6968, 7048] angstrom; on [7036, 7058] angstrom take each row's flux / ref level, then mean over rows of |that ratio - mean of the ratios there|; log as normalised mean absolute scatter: 0.027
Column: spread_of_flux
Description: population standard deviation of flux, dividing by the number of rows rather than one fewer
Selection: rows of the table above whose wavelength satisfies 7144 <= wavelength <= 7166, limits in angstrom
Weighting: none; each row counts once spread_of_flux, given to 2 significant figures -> 1.2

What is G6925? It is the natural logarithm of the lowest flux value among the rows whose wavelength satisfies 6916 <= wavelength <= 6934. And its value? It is 2.51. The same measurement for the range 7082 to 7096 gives 2.47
